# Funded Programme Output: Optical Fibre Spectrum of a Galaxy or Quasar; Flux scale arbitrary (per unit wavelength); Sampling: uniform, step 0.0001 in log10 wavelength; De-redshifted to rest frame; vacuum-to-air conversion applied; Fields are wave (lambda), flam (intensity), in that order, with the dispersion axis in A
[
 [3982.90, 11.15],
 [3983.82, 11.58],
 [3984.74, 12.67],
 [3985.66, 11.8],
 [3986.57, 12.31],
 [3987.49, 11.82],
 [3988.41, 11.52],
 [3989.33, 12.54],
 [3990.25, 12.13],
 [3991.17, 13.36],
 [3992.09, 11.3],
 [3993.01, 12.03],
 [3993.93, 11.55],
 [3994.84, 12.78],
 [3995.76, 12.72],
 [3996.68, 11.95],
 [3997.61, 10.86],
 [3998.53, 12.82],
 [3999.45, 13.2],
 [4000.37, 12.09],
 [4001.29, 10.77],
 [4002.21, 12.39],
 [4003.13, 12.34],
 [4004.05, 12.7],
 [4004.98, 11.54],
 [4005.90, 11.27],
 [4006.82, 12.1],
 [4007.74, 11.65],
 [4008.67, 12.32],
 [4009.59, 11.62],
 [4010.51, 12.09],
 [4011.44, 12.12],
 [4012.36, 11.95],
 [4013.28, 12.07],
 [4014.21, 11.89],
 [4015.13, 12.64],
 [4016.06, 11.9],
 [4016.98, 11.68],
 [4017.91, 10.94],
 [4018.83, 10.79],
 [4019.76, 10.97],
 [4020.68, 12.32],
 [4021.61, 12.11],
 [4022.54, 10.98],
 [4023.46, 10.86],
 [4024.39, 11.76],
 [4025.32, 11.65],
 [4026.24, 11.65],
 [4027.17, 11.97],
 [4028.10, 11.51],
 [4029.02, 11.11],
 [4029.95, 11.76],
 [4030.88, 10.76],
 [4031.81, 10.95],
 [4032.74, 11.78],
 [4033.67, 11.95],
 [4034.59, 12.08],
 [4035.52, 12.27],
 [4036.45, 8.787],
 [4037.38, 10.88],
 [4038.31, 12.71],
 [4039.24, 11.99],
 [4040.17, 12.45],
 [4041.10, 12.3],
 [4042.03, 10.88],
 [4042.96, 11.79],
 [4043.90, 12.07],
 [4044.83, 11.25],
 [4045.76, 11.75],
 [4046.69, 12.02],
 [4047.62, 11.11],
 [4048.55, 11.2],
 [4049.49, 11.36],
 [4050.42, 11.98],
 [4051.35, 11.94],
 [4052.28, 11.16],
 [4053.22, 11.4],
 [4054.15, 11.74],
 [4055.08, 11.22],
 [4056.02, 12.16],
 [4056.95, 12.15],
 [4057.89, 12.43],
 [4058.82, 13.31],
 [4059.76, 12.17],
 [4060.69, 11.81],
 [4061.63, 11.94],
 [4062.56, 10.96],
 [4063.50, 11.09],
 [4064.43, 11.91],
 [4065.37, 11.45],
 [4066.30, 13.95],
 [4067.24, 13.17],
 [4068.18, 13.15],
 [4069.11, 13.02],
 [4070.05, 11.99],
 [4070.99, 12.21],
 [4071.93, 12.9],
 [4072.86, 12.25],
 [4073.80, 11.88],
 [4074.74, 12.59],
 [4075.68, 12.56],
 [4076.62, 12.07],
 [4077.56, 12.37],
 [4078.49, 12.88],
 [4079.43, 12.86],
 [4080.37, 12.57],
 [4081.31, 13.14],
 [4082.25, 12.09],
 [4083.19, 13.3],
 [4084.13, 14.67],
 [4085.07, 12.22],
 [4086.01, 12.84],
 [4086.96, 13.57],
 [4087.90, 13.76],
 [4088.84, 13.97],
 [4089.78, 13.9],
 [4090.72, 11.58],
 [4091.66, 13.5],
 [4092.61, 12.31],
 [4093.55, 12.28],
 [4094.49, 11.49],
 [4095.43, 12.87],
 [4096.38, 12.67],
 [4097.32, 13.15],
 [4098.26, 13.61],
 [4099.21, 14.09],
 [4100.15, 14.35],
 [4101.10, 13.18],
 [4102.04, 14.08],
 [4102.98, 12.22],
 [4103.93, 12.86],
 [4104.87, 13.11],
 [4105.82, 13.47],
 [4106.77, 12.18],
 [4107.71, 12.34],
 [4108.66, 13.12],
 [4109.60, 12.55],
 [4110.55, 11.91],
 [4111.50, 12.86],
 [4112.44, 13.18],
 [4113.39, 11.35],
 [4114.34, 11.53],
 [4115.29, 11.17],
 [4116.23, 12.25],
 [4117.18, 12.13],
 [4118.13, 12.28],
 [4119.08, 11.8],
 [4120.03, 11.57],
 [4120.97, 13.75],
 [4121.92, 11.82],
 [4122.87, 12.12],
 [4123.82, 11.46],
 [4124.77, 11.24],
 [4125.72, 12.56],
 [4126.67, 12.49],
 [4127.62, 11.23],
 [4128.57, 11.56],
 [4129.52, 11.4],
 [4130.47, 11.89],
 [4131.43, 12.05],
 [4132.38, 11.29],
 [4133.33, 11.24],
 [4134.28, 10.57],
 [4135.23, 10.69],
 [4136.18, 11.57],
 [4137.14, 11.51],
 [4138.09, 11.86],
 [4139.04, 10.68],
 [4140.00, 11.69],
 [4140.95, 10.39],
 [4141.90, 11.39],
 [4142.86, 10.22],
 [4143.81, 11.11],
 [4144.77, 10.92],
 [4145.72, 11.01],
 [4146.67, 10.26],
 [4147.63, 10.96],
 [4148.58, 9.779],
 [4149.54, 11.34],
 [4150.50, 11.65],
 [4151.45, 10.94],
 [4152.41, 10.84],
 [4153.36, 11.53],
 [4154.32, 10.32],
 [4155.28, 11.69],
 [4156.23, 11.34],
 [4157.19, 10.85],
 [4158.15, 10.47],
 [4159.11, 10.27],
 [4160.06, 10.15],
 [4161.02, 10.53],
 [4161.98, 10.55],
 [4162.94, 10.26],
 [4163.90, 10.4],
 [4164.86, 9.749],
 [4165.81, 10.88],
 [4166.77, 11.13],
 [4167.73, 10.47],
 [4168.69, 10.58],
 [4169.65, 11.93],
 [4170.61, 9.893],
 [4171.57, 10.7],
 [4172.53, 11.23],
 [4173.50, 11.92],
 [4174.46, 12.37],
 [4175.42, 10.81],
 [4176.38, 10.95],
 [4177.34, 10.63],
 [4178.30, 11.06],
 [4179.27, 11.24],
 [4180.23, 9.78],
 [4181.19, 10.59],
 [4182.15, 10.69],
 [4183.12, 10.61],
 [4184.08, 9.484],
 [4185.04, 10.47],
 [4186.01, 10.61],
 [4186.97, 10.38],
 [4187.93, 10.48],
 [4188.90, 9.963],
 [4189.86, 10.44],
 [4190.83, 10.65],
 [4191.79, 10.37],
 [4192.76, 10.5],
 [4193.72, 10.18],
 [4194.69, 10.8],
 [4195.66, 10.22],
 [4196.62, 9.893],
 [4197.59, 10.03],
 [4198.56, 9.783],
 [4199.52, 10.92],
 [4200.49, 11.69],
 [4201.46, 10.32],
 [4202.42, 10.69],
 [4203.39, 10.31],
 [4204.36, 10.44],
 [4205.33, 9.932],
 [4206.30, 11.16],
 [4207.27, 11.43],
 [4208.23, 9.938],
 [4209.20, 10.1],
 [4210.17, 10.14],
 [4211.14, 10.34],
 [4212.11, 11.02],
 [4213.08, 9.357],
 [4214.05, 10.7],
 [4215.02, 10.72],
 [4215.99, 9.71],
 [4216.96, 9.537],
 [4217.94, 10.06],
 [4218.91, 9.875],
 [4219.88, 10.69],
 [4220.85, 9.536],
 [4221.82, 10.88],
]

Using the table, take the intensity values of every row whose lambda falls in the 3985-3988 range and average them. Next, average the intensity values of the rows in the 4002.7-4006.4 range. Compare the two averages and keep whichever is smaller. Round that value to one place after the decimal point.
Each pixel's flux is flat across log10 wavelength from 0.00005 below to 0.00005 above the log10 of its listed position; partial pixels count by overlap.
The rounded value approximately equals 12.0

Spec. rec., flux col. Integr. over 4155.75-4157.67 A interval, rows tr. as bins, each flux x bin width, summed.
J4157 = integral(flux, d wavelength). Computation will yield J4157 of 21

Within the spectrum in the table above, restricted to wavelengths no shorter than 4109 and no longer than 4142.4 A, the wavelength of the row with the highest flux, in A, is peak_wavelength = 4120.97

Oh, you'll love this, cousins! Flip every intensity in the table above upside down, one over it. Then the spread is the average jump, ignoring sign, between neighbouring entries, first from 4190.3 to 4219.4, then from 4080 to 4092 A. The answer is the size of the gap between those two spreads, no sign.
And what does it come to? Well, 0.0011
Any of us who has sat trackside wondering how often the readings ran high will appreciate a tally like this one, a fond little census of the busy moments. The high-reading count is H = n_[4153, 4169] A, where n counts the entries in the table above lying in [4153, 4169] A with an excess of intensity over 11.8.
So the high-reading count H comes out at 0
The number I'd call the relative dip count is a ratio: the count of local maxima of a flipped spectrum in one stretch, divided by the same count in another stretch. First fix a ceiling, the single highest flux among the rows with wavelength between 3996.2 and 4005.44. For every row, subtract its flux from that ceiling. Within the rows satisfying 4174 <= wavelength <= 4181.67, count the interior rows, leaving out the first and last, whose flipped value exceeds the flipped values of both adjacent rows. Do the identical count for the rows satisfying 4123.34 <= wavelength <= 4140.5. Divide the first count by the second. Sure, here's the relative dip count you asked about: 0.5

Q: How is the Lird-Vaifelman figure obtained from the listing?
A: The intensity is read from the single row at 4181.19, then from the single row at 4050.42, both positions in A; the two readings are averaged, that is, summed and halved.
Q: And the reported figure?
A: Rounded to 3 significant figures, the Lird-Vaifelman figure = 11.3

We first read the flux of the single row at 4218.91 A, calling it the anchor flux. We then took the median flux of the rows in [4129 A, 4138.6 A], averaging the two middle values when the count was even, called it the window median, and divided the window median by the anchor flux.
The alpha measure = 1.16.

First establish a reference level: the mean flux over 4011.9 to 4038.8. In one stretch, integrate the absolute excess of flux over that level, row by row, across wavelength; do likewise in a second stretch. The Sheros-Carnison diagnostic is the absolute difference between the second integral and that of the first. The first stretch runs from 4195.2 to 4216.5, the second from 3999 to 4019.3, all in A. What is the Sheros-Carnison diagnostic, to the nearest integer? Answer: 13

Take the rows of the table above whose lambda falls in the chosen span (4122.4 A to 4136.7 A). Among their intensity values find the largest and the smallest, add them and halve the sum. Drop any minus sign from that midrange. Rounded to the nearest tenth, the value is 11.6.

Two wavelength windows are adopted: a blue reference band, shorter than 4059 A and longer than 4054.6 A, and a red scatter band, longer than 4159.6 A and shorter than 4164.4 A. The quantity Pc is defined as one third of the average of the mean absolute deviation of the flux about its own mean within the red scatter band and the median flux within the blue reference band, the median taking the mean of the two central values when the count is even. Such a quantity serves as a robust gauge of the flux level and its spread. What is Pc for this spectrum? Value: 2.05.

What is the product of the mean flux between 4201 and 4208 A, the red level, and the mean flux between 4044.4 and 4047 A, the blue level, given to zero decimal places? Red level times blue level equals 124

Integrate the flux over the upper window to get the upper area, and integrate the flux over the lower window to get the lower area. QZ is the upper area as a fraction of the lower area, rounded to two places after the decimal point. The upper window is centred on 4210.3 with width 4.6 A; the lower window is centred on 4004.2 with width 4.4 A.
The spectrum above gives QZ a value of 0.90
